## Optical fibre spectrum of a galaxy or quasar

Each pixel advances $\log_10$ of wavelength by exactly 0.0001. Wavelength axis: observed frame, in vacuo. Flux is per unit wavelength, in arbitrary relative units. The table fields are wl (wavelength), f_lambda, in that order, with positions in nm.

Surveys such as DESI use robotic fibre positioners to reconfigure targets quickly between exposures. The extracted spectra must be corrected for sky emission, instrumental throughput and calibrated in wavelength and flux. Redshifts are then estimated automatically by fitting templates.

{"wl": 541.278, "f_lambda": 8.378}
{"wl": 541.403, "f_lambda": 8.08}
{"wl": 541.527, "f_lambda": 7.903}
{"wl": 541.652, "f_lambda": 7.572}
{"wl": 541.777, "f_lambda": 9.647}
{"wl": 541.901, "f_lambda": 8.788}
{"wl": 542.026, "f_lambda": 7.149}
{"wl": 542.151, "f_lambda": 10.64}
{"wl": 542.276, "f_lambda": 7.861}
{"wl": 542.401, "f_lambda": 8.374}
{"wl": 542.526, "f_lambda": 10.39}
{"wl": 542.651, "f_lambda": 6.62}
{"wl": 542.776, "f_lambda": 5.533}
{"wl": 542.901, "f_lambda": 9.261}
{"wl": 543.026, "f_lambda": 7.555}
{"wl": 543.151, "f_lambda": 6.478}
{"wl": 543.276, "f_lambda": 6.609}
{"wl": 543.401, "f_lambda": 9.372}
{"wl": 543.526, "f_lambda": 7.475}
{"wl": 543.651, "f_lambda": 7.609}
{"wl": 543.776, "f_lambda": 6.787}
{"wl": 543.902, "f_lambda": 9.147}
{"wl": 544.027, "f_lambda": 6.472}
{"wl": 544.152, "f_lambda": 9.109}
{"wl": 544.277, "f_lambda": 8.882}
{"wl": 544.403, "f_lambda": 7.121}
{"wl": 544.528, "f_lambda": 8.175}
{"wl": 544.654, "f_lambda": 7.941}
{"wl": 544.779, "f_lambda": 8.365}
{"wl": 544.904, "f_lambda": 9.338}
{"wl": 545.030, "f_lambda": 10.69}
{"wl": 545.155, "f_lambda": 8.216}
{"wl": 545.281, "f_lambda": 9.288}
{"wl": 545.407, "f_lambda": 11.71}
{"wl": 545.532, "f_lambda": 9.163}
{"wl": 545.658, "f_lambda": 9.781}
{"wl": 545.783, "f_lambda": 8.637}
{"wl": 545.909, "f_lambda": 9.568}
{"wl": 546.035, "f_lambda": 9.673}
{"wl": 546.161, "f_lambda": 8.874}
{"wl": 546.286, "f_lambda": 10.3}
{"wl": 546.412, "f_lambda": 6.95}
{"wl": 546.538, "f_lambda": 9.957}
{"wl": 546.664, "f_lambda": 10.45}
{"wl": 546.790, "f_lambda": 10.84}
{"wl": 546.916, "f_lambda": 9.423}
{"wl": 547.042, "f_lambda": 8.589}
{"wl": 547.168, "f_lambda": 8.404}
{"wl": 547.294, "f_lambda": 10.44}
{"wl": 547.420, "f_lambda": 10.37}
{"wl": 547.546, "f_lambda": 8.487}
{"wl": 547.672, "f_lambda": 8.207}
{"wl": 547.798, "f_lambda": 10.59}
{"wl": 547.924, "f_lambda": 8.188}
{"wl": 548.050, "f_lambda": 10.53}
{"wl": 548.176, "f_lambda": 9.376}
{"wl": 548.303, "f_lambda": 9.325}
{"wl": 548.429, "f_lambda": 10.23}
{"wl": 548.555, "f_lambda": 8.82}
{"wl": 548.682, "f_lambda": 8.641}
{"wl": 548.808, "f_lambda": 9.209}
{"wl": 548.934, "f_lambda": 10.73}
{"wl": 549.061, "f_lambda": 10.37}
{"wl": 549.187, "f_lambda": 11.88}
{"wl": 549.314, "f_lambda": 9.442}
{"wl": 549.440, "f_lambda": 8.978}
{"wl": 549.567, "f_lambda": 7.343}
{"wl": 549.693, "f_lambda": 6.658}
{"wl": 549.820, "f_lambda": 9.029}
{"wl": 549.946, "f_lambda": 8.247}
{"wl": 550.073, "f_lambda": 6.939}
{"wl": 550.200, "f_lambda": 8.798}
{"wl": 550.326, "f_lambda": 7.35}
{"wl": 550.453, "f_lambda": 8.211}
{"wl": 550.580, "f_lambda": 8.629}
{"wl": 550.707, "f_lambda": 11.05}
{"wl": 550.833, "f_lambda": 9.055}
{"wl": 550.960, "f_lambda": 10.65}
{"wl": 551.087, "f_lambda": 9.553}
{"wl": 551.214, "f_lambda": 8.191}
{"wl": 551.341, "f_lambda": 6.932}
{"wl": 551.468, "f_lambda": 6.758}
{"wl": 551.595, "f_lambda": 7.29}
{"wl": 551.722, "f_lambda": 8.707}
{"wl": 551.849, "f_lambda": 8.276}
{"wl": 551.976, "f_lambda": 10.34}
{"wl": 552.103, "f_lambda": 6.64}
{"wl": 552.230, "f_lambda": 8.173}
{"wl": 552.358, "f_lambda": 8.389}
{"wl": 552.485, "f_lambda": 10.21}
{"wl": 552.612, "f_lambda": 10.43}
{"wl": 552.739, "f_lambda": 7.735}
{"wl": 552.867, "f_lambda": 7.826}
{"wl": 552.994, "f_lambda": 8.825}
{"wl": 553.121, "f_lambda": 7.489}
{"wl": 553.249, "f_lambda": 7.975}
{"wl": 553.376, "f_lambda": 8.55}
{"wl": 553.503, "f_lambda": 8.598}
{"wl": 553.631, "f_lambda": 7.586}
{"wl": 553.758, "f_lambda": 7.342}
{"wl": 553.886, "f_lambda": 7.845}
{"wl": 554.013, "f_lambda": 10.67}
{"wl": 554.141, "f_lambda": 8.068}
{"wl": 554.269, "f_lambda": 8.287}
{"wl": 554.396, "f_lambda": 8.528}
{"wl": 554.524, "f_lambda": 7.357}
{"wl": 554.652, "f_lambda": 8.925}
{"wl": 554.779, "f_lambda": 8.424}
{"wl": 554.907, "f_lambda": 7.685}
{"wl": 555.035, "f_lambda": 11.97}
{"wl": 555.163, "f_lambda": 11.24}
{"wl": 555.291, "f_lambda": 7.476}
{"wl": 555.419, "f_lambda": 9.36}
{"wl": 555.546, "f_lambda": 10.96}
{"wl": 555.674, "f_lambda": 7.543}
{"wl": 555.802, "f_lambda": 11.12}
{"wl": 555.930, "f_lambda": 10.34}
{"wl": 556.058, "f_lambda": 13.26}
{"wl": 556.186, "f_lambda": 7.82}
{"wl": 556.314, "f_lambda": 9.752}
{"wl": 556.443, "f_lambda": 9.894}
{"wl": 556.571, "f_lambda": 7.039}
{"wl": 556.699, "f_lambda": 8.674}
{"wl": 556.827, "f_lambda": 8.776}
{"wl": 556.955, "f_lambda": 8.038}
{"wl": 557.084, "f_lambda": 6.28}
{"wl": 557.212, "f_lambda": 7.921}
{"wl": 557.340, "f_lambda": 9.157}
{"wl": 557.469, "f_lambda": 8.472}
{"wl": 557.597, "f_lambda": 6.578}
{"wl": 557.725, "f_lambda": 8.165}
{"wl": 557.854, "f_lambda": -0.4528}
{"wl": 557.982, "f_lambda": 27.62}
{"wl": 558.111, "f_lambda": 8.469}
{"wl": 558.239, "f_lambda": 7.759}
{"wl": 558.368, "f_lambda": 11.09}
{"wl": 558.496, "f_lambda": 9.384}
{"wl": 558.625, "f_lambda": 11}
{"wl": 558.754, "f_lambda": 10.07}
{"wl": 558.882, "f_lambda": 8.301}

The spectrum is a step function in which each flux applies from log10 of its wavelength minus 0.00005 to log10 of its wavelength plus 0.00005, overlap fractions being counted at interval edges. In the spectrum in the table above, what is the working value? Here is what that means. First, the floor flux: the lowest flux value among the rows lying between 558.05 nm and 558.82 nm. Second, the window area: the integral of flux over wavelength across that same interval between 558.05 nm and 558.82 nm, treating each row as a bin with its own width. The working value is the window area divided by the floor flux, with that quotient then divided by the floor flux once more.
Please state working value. 0.123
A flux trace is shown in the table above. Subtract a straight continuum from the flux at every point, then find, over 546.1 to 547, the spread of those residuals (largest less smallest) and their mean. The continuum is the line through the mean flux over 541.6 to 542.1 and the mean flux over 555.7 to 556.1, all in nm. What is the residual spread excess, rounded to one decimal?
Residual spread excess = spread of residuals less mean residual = 3.6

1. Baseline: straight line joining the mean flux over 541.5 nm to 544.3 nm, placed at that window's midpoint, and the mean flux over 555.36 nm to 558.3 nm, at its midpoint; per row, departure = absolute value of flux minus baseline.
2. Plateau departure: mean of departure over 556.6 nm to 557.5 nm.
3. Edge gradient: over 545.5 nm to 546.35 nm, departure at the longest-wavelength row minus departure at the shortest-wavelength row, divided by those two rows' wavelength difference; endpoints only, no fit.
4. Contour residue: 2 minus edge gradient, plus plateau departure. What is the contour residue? 1.7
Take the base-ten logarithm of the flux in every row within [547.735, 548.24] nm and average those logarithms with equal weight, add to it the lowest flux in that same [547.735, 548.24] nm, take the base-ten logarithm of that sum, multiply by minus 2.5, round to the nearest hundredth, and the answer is -2.41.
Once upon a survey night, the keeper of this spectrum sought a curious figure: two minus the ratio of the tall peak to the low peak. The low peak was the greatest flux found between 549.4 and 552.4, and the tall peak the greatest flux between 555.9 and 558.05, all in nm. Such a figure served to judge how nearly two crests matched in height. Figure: -0.50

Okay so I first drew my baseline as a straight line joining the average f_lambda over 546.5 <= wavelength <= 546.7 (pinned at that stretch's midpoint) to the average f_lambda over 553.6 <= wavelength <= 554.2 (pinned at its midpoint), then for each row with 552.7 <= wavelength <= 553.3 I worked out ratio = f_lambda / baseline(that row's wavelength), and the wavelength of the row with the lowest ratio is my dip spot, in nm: 553.121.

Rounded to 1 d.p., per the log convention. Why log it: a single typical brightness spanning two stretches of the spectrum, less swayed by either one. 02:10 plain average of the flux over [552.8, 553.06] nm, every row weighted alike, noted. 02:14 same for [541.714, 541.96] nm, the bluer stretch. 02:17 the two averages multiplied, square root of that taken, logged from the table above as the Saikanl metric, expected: 8.8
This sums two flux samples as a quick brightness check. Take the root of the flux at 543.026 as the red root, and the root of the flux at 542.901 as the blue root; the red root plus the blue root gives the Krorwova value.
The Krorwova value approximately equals 5.79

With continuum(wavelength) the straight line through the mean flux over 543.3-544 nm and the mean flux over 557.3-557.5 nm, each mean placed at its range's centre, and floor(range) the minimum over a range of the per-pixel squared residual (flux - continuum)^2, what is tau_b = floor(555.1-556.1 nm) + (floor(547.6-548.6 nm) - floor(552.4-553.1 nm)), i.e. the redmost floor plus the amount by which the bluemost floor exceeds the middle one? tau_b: 0.4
